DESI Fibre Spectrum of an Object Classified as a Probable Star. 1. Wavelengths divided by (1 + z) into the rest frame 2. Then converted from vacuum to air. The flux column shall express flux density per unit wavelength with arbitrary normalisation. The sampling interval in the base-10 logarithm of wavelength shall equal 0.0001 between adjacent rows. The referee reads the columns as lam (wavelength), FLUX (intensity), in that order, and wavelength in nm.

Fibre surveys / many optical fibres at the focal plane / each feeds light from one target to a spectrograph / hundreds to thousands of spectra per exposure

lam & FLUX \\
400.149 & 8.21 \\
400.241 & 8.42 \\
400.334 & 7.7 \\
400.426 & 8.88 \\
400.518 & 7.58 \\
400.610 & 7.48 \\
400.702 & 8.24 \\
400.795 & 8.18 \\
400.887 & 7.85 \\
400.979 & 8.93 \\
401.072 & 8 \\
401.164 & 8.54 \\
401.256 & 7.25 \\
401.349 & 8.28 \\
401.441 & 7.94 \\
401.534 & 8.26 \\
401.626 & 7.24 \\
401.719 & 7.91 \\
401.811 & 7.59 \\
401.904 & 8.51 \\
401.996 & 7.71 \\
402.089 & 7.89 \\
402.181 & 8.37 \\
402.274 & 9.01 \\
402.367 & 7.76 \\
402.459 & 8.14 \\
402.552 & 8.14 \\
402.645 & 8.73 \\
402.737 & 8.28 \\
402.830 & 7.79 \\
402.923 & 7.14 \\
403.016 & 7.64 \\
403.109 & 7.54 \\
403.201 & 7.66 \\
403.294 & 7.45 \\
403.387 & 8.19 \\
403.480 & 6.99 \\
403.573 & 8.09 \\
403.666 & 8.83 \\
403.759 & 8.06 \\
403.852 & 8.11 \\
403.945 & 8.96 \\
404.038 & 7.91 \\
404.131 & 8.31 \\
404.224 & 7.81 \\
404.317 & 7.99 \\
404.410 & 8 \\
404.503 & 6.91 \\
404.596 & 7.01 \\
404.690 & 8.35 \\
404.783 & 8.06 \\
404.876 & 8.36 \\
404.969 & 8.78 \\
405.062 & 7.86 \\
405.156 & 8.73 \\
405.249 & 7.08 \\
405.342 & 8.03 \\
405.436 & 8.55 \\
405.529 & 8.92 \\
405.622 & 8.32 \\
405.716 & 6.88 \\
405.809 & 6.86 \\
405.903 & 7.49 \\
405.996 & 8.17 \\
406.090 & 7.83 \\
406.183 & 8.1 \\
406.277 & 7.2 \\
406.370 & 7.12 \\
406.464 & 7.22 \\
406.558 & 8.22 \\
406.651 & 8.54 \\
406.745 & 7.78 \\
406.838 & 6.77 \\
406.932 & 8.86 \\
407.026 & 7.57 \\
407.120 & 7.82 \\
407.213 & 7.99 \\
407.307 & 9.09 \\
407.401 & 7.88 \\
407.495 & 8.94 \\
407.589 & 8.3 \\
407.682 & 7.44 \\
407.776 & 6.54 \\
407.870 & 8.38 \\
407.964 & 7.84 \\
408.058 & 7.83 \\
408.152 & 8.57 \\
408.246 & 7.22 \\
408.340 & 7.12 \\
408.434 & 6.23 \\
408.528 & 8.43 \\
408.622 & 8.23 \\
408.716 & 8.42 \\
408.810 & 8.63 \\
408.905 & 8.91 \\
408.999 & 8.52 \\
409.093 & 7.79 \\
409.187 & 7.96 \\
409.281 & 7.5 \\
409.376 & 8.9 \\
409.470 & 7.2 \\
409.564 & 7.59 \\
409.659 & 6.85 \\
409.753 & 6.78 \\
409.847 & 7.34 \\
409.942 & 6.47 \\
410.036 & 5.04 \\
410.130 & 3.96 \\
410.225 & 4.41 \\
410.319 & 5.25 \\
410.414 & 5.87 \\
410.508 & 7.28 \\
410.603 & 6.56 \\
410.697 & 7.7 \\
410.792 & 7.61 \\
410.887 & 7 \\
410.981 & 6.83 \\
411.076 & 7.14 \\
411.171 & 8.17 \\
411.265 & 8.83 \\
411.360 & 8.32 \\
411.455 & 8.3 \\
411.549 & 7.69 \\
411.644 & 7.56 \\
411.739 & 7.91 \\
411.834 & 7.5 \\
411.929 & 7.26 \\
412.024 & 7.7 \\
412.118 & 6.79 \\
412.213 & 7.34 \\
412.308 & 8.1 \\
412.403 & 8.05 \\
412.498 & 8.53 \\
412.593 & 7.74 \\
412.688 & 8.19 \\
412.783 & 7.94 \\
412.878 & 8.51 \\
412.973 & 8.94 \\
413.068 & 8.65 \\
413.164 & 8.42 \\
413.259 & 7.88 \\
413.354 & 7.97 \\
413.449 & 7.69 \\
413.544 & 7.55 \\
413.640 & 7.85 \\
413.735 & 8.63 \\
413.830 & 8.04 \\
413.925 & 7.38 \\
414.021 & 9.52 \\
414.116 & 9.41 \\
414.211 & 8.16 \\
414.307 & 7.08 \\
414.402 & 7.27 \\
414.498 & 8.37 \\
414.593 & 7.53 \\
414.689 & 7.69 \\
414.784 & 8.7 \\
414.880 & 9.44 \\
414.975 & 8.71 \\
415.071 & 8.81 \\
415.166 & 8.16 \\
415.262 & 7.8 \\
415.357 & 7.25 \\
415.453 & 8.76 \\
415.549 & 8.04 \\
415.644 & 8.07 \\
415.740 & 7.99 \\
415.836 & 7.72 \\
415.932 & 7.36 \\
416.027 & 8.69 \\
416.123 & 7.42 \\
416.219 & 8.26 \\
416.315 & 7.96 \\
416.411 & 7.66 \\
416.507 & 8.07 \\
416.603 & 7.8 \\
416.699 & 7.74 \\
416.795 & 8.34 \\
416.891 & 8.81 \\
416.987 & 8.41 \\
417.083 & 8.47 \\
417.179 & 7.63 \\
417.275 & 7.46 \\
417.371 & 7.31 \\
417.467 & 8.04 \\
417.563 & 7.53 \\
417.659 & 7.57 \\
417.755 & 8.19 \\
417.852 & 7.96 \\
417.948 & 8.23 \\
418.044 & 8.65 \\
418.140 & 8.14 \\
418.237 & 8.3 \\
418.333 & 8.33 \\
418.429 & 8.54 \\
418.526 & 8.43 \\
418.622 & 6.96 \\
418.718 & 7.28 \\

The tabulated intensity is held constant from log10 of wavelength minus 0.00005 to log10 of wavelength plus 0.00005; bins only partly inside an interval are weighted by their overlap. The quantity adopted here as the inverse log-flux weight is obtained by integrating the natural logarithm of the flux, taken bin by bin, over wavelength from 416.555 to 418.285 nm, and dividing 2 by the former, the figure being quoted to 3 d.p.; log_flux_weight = 0.555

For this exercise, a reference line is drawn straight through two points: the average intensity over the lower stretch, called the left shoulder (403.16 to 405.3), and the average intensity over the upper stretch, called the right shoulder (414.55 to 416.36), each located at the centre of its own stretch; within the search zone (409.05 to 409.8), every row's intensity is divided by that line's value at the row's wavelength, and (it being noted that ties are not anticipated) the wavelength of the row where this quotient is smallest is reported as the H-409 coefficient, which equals 409.753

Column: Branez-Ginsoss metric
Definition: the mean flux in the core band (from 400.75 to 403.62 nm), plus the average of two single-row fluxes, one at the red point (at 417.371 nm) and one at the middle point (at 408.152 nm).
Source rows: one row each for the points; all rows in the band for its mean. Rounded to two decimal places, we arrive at 15.91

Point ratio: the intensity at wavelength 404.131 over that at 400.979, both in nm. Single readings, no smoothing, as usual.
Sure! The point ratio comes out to 0.931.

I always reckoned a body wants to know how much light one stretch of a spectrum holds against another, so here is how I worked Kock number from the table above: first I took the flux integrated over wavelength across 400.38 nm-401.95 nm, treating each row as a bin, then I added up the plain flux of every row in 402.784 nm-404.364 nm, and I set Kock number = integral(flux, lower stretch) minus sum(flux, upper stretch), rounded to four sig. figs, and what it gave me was -121.8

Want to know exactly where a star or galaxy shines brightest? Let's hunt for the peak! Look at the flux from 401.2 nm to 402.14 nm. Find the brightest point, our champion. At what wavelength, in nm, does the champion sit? 401.904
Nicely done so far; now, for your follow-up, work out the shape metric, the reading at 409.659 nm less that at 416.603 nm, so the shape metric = -0.95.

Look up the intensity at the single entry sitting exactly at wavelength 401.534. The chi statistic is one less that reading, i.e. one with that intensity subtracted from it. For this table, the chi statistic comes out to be -7.3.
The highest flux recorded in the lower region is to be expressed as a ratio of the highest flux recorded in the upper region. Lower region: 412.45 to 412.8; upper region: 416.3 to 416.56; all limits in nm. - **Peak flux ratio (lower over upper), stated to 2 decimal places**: 1.06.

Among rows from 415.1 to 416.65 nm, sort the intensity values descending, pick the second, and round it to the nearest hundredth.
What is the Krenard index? 8.69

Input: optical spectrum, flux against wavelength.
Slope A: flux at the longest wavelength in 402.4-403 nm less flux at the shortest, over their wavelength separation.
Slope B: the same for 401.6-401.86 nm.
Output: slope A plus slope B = -0.3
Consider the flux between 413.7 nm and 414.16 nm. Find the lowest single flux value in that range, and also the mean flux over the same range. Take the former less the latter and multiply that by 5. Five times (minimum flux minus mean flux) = -6.1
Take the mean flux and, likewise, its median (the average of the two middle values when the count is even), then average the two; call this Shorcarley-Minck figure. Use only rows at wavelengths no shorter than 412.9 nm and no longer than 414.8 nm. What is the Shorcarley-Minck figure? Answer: 8.07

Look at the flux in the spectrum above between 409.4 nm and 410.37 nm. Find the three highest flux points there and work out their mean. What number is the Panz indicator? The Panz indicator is 7.38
